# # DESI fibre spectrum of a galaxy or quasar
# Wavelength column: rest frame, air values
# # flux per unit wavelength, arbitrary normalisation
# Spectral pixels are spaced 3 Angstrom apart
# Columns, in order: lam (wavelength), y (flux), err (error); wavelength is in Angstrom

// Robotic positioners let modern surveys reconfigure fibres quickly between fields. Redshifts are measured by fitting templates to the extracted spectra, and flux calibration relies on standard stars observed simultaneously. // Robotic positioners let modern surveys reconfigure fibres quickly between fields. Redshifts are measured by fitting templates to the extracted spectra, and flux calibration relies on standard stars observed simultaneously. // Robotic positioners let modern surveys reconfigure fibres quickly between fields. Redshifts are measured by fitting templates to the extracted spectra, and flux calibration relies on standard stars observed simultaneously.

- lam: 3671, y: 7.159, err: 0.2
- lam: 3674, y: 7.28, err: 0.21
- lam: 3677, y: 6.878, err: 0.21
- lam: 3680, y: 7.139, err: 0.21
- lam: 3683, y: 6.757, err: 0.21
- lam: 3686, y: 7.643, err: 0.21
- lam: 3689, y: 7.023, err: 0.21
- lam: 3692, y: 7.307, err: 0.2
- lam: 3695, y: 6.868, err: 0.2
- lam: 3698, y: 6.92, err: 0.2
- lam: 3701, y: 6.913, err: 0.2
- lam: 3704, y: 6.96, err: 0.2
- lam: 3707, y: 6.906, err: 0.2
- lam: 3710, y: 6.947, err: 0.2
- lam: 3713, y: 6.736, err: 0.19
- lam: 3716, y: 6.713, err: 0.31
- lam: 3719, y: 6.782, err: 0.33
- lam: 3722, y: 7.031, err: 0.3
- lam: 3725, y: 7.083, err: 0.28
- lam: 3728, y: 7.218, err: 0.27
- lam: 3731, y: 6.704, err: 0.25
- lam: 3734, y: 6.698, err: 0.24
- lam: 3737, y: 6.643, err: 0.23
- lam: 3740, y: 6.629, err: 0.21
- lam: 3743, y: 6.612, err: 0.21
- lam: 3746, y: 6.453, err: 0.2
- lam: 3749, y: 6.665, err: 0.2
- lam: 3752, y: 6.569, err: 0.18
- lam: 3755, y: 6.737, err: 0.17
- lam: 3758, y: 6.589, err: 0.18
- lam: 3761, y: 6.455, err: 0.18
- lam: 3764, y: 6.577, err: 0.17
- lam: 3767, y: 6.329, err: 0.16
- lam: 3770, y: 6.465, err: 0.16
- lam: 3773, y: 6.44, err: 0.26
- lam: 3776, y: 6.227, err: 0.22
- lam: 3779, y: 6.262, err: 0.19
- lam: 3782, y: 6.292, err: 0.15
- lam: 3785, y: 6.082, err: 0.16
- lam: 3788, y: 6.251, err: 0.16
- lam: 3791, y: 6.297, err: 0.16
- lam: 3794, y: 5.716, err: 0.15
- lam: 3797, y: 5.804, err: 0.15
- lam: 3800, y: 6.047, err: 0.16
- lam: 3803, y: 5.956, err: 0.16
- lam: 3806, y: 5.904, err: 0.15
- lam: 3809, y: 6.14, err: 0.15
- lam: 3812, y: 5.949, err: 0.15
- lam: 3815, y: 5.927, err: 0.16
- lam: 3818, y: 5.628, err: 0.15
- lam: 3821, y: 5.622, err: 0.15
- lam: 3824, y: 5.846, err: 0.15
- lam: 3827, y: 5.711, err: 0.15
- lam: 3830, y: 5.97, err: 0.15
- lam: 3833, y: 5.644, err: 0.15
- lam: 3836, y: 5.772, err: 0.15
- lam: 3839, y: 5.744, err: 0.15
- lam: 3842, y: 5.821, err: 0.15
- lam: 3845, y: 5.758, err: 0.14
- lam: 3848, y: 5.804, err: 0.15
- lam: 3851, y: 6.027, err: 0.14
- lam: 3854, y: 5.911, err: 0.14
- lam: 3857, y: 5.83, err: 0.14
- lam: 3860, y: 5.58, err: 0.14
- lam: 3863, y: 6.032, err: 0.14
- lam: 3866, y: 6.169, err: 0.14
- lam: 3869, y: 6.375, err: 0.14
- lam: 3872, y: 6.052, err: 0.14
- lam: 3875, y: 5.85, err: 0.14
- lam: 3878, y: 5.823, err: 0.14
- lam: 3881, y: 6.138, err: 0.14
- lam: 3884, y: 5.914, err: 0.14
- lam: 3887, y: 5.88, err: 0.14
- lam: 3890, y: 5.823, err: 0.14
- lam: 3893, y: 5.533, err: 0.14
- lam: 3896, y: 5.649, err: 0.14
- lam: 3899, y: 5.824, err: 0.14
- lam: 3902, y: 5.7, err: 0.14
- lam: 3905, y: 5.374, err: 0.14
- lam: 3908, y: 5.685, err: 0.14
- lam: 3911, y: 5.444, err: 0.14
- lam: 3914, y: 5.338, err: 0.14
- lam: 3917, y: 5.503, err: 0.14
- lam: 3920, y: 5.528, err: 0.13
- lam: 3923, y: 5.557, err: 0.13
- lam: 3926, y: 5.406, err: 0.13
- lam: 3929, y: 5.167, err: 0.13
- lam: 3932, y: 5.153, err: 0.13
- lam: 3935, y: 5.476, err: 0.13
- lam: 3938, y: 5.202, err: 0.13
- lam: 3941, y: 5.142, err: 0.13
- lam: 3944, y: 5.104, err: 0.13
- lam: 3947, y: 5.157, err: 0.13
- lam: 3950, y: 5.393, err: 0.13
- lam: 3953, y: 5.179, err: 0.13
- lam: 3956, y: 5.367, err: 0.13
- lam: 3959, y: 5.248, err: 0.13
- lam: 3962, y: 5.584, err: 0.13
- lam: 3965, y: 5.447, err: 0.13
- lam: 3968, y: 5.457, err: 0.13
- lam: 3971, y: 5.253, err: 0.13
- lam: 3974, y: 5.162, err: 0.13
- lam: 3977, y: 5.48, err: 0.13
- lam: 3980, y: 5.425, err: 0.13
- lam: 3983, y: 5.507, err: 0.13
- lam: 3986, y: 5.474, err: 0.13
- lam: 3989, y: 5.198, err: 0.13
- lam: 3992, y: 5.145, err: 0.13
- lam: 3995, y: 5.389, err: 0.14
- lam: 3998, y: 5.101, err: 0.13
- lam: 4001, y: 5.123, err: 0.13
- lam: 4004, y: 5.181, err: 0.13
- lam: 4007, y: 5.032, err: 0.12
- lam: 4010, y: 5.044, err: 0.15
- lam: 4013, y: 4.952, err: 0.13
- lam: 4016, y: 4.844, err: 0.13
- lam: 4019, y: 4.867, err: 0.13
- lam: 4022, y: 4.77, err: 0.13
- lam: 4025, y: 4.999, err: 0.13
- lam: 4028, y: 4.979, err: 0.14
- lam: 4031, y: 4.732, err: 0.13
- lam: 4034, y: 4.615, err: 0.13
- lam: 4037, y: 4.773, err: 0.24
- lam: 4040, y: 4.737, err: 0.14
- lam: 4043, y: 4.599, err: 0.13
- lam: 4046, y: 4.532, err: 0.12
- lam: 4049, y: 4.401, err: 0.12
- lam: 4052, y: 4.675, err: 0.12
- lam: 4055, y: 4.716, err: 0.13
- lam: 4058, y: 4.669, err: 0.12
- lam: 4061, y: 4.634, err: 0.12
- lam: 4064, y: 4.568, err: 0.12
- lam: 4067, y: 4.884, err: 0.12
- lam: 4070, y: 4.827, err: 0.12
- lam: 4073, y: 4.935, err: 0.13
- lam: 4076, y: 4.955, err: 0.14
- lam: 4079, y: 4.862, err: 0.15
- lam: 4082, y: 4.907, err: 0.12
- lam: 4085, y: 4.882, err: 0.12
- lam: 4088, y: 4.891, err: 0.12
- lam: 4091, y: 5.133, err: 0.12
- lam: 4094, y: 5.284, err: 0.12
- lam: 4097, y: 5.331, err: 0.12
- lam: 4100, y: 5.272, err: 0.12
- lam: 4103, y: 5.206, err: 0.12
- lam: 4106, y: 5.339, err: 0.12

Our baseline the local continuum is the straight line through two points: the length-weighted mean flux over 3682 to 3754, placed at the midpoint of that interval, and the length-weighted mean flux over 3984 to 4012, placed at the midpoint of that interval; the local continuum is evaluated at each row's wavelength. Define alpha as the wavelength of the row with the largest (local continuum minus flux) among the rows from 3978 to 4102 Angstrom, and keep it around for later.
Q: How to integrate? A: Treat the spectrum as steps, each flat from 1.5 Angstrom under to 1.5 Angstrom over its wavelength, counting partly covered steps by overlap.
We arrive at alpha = 4049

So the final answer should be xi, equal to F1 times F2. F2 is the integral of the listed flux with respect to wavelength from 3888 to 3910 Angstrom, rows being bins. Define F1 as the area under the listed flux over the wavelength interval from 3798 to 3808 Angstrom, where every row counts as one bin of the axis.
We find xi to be 7427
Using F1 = 60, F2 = 124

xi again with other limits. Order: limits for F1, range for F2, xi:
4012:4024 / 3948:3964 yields 4993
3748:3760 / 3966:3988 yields 9437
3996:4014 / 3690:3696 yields 3899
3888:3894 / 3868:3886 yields 3705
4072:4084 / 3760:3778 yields 6802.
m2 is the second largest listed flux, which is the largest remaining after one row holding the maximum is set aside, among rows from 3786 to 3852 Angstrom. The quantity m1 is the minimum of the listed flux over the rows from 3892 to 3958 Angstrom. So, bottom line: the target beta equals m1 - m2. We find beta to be -1.1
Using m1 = 5.104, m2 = 6.251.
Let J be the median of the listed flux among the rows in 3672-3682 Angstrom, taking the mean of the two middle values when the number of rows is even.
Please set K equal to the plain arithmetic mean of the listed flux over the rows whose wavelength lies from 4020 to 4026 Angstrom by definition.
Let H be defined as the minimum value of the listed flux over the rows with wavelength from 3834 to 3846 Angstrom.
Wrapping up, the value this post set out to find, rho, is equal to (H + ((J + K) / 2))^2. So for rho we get 138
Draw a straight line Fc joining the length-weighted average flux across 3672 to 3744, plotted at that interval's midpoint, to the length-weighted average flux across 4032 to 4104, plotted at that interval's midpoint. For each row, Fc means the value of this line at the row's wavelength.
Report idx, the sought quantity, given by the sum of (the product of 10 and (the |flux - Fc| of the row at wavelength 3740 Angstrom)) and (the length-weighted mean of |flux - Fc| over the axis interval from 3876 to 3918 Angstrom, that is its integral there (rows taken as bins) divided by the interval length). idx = 1.4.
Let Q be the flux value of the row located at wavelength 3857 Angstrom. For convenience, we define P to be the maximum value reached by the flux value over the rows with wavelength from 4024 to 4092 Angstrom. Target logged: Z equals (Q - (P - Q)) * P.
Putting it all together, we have 34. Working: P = 5.133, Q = 5.83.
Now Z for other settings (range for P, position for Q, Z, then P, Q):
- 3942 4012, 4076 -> 24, 5.584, 4.955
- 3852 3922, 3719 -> 46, 6.375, 6.782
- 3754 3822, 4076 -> 21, 6.737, 4.955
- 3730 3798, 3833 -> 31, 6.737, 5.644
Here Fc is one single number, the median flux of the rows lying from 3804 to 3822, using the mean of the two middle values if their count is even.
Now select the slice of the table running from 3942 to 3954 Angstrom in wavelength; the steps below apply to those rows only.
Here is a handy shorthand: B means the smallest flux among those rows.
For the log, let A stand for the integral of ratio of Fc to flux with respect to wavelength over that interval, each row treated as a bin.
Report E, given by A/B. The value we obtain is 2.7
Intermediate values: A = 13.6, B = 5.104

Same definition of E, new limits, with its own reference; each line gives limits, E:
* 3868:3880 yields 2.0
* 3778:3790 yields 1.9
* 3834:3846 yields 2.1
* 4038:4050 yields 3.5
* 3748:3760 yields 1.6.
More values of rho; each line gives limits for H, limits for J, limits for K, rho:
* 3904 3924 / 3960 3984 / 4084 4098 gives 113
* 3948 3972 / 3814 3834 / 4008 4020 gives 110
